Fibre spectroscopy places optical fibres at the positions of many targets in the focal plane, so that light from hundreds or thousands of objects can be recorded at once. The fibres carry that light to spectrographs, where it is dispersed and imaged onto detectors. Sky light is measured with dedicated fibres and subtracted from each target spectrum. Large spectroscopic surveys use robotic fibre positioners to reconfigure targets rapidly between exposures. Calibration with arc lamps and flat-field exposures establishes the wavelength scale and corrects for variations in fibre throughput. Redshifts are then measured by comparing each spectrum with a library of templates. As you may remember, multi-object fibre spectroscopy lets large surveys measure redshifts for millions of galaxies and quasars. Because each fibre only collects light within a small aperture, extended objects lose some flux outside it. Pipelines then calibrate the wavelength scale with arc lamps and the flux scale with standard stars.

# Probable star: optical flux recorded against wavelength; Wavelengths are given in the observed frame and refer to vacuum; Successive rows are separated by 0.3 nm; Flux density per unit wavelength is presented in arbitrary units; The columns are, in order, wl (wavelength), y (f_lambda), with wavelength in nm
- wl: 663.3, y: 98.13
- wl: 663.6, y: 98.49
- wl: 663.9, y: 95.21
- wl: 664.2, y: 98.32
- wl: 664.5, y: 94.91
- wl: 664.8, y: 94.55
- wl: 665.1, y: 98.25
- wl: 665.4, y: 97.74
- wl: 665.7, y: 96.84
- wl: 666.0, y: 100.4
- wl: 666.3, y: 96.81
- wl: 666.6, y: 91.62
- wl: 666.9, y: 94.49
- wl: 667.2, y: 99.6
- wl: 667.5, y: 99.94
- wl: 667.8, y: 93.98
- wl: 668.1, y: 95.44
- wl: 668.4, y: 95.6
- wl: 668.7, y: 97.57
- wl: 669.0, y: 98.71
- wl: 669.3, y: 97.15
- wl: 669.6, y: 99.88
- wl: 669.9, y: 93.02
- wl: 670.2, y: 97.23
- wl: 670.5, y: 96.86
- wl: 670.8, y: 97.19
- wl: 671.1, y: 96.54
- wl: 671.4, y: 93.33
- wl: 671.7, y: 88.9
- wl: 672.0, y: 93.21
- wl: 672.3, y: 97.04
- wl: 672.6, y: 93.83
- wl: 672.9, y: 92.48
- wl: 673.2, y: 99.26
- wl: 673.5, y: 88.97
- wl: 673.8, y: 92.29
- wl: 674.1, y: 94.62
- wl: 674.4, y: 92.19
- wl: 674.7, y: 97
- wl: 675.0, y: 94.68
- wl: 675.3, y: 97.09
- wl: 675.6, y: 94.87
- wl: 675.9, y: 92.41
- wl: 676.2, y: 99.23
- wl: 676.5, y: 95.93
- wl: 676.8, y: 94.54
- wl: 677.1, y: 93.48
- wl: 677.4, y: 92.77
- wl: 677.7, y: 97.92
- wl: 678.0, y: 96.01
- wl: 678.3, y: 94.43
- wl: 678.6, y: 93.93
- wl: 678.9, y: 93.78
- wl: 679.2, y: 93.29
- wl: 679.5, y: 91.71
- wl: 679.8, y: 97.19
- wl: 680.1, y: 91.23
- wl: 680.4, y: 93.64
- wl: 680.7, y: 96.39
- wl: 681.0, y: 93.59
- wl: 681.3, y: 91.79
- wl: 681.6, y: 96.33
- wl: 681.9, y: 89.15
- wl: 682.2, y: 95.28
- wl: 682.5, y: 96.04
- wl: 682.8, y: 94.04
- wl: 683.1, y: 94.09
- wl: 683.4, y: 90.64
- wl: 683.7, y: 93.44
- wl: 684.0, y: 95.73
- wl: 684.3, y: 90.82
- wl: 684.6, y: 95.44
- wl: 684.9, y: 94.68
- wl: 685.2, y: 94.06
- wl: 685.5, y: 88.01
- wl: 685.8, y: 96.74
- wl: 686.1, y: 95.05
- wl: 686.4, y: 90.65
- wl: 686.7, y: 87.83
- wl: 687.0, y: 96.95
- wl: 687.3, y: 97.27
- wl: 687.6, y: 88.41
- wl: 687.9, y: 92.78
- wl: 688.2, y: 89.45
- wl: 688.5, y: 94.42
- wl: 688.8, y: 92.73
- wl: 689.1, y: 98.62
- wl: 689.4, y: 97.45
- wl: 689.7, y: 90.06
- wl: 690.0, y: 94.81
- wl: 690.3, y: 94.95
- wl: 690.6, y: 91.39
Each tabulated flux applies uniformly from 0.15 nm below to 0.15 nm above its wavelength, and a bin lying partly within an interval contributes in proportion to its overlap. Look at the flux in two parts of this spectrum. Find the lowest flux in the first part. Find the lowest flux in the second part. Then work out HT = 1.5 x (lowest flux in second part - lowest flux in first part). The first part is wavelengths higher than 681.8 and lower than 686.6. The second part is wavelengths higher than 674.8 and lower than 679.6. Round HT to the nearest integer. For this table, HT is 6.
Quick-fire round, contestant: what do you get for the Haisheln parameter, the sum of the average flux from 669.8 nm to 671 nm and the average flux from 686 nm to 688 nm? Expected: 189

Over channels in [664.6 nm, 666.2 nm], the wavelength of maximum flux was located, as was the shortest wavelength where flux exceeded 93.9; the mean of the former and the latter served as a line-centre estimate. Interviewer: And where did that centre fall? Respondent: 665.40 nm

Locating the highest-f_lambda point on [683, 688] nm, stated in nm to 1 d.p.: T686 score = 687.3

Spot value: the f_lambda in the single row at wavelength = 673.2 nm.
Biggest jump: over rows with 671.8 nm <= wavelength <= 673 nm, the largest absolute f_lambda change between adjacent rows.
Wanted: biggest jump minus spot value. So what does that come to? -95.4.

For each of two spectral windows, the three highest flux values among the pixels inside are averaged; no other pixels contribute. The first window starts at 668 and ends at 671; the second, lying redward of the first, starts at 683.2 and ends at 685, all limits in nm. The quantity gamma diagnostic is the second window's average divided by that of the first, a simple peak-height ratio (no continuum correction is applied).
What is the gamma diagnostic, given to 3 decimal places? 0.965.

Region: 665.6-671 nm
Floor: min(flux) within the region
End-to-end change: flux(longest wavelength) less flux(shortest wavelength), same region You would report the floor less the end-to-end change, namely 91.3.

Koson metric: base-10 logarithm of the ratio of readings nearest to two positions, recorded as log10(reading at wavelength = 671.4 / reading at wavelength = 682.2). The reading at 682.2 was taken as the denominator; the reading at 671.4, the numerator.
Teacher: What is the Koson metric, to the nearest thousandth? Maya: -0.009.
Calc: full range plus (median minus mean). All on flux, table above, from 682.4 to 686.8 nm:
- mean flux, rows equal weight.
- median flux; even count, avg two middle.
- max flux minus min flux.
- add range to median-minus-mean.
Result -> 9.8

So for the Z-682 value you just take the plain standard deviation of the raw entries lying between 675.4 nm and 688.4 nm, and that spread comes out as 2.7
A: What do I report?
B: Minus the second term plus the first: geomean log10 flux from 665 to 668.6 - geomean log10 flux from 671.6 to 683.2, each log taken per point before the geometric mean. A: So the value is 0.011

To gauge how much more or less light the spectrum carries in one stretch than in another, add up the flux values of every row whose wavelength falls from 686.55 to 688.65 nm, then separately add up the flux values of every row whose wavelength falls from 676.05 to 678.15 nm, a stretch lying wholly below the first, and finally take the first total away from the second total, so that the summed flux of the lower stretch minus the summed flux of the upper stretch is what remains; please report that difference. 23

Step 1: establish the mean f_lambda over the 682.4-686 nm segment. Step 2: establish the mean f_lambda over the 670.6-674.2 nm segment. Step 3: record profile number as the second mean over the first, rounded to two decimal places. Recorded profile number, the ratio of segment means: 1.00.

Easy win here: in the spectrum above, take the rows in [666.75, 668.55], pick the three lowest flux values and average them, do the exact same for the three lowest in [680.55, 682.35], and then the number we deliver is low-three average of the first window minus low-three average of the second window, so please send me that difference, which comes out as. 3.1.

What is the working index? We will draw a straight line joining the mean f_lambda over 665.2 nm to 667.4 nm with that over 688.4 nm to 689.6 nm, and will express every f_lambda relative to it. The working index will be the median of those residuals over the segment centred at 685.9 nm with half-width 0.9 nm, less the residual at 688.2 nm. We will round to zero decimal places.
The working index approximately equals 3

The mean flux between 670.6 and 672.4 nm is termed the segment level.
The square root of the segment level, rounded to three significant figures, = 9.71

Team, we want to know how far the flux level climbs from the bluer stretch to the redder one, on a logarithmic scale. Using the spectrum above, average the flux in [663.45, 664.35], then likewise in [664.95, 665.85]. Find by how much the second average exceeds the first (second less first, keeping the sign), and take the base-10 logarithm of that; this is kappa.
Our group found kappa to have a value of -0.57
